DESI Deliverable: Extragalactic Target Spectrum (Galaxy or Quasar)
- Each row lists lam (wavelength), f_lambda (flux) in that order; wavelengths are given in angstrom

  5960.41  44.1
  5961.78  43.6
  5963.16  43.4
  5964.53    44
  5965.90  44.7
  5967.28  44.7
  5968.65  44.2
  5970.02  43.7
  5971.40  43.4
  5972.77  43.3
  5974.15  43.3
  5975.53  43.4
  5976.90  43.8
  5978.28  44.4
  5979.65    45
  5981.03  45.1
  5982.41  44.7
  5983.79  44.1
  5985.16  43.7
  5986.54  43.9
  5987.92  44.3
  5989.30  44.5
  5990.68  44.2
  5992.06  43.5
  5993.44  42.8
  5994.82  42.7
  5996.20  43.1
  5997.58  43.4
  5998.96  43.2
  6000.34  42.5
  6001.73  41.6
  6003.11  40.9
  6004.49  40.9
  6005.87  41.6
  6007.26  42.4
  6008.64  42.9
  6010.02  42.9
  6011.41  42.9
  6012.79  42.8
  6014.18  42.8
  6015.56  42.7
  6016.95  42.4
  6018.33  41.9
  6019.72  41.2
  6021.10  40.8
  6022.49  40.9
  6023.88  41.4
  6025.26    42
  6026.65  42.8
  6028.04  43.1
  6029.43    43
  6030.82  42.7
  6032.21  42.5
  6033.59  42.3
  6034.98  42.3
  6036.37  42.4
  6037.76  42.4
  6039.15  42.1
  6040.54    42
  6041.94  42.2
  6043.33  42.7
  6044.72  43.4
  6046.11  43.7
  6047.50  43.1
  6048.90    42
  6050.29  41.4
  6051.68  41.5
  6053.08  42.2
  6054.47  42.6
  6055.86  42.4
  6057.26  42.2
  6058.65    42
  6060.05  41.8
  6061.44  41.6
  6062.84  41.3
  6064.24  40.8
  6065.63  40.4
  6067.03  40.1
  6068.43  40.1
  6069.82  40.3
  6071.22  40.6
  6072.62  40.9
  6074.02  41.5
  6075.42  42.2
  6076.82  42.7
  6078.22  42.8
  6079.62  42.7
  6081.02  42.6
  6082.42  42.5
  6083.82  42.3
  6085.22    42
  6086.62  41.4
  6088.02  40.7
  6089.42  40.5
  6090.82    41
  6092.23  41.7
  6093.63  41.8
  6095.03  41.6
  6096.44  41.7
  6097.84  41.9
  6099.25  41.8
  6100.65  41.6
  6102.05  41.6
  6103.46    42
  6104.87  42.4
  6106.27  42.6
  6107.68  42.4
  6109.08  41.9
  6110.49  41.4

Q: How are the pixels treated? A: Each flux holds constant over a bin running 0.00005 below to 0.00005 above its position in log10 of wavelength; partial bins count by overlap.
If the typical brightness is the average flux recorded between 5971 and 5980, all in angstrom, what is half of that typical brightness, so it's 21.90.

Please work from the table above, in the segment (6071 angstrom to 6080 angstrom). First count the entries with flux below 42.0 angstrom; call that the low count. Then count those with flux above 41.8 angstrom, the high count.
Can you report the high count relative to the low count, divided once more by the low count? 0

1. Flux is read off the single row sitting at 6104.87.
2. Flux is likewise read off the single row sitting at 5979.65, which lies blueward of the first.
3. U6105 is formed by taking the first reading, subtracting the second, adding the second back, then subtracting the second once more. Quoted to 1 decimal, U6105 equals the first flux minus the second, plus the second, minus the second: -2.6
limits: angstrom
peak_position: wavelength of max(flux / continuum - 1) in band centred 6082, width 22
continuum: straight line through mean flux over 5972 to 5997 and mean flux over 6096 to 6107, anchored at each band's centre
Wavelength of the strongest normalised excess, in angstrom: 6078.22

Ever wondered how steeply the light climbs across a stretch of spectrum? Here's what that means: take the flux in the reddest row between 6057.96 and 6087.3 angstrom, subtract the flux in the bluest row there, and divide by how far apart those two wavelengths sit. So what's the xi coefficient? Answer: -0.02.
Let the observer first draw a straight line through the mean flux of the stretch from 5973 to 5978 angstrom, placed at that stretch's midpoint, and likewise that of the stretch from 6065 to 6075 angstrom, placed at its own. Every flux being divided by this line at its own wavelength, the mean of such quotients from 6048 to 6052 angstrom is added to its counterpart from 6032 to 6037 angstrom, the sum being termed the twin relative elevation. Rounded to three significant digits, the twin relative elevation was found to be 2.03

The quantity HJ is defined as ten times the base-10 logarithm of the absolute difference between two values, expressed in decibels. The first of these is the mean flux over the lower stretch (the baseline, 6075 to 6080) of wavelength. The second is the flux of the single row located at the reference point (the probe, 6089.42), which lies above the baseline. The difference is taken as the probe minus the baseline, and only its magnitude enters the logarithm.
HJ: 3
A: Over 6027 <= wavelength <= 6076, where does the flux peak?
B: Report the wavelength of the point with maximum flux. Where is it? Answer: 6046.11 angstrom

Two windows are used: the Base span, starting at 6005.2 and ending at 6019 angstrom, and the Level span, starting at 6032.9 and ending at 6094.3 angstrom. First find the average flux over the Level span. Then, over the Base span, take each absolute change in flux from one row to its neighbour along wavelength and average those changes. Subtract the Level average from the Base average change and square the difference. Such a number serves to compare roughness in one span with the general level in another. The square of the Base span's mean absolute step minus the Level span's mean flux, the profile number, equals 1730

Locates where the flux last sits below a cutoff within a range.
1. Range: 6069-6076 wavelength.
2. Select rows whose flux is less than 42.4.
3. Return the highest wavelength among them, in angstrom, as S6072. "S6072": 6075.42 angstrom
